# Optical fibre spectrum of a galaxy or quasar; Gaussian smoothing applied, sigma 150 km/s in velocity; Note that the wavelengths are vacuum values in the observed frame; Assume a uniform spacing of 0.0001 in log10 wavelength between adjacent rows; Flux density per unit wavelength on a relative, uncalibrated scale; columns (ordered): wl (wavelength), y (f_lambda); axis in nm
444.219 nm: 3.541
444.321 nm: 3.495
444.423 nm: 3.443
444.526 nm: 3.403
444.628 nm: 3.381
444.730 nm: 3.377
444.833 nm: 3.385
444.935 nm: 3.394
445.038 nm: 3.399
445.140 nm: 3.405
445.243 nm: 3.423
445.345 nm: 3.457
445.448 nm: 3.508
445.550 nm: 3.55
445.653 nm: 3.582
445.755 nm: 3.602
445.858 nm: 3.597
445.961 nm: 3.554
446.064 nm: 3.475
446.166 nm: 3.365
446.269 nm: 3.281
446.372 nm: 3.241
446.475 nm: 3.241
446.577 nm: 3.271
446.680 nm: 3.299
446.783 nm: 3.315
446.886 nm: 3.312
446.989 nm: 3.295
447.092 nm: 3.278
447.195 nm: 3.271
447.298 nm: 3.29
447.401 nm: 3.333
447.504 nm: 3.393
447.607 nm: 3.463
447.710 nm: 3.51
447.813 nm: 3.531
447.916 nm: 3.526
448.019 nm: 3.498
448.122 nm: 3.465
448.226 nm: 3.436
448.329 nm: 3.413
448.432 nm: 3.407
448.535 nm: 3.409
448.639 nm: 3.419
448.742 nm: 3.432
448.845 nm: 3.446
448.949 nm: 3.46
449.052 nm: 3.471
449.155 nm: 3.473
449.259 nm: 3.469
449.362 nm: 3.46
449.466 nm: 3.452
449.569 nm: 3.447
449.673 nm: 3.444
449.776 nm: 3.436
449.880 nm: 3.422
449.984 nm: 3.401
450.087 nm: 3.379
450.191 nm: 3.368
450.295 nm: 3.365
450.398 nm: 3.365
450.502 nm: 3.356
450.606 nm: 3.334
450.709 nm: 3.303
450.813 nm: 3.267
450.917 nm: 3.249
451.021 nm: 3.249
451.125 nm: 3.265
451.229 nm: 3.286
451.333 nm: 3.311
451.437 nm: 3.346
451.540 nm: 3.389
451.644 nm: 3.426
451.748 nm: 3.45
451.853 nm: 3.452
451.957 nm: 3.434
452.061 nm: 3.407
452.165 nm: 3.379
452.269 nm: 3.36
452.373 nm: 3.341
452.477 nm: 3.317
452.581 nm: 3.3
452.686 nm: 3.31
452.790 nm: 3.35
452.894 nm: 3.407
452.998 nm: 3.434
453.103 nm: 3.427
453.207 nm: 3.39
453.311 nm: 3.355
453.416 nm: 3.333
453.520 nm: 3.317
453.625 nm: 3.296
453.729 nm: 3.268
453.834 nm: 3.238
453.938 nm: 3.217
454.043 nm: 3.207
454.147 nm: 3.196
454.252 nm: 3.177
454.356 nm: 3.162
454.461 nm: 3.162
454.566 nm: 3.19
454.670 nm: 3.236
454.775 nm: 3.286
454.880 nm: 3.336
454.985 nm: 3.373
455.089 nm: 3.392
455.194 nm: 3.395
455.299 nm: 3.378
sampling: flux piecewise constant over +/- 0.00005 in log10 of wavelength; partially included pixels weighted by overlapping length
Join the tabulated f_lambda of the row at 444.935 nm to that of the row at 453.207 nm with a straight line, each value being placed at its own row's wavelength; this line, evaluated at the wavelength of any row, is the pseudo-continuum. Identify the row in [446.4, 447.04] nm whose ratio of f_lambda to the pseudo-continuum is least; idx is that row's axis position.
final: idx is 446.475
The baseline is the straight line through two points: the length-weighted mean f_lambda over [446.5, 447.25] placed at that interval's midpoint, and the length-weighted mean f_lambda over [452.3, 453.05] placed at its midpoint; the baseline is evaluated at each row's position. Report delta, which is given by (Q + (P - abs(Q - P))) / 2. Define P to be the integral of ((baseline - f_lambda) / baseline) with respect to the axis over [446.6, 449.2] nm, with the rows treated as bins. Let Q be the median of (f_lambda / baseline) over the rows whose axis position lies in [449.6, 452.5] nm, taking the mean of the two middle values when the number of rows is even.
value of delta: -0.08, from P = -0.08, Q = 1.01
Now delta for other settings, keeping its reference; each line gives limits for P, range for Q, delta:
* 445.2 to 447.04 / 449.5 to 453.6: -0.07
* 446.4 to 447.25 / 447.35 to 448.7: 0.00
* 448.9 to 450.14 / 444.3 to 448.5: -0.05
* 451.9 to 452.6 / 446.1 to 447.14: 0.00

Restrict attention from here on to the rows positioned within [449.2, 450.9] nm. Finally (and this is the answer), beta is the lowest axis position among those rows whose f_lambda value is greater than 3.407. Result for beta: 449.259 nm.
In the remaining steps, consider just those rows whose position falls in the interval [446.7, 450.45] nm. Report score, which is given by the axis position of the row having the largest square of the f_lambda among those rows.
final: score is 447.813 nm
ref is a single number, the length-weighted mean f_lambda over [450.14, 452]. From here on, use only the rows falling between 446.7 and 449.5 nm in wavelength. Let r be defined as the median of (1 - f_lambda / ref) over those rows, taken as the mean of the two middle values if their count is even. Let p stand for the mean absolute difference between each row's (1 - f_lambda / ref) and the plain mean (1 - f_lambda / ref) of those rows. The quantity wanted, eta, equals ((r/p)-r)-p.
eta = -1.4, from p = 0.019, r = -0.027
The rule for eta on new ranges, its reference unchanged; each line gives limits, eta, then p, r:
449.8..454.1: -0.1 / 0.016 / -0.002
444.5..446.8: -0.6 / 0.027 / -0.016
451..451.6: 1.1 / 0.012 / 0.014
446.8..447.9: 0.2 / 0.026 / 0.007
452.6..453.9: 0.0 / 0.015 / 0.001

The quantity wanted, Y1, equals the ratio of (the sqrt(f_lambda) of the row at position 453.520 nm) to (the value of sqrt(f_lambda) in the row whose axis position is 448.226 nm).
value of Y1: 0.98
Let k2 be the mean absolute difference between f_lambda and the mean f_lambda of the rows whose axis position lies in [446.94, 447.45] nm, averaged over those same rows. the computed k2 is 0.0165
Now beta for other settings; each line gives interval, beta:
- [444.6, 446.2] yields 445.243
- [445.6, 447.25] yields 445.653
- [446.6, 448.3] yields 447.607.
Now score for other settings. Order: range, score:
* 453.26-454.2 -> 453.311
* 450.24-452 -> 451.853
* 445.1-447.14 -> 445.755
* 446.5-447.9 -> 447.813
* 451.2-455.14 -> 451.853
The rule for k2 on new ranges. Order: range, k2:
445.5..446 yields 0.0200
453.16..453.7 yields 0.0274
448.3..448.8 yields 0.0076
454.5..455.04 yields 0.0570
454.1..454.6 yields 0.0125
